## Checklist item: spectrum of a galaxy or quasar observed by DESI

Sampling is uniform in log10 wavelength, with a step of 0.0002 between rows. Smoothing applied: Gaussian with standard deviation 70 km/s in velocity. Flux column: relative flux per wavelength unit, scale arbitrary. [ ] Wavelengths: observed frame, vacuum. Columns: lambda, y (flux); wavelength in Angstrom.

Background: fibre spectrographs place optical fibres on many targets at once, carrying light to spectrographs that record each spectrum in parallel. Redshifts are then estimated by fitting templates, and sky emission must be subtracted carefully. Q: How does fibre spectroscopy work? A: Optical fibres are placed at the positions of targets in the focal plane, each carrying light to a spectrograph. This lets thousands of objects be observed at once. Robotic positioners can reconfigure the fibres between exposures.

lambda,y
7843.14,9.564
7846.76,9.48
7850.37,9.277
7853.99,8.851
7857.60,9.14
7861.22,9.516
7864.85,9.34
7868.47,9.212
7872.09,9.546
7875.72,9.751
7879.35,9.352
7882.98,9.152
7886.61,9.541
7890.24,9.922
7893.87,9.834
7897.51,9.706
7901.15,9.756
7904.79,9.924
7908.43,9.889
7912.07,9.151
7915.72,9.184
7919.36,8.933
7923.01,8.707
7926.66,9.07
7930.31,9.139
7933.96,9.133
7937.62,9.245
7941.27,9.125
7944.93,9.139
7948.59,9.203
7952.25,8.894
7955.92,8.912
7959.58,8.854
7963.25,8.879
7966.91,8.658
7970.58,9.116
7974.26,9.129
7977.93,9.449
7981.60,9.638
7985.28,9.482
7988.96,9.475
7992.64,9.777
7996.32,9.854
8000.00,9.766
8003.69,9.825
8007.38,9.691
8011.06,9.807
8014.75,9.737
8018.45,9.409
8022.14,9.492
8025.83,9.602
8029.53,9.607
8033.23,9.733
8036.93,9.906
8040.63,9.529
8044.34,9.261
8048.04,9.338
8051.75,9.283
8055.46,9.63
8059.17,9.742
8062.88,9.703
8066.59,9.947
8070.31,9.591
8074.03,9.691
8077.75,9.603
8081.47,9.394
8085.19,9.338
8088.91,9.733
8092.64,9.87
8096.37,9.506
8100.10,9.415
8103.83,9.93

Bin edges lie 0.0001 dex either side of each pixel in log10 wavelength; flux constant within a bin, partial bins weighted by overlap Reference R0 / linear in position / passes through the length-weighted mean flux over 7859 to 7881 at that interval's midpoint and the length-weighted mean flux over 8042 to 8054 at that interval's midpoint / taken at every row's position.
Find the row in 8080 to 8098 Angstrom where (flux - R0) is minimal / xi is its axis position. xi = 8085.19 Angstrom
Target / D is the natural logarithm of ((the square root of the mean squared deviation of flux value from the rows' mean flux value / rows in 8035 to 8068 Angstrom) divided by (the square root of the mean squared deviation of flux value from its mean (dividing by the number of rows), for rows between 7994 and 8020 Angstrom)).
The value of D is 0.6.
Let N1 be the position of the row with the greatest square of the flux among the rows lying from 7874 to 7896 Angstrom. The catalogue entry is 7890.24 Angstrom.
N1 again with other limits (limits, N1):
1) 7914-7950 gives 7937.62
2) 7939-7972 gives 7948.59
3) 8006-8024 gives 8011.06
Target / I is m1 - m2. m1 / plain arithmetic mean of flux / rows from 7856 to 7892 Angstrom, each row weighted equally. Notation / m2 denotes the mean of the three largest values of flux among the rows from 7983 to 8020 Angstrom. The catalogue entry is -0.38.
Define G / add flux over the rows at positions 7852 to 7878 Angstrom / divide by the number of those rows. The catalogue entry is 9.34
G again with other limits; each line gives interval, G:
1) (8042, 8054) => 9.29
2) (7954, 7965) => 8.88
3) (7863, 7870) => 9.28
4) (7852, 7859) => 9.00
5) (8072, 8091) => 9.55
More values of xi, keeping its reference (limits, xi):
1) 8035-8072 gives 8044.34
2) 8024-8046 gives 8044.34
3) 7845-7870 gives 7853.99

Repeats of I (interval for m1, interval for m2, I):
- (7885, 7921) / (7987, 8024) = -0.24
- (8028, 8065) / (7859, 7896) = -0.26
